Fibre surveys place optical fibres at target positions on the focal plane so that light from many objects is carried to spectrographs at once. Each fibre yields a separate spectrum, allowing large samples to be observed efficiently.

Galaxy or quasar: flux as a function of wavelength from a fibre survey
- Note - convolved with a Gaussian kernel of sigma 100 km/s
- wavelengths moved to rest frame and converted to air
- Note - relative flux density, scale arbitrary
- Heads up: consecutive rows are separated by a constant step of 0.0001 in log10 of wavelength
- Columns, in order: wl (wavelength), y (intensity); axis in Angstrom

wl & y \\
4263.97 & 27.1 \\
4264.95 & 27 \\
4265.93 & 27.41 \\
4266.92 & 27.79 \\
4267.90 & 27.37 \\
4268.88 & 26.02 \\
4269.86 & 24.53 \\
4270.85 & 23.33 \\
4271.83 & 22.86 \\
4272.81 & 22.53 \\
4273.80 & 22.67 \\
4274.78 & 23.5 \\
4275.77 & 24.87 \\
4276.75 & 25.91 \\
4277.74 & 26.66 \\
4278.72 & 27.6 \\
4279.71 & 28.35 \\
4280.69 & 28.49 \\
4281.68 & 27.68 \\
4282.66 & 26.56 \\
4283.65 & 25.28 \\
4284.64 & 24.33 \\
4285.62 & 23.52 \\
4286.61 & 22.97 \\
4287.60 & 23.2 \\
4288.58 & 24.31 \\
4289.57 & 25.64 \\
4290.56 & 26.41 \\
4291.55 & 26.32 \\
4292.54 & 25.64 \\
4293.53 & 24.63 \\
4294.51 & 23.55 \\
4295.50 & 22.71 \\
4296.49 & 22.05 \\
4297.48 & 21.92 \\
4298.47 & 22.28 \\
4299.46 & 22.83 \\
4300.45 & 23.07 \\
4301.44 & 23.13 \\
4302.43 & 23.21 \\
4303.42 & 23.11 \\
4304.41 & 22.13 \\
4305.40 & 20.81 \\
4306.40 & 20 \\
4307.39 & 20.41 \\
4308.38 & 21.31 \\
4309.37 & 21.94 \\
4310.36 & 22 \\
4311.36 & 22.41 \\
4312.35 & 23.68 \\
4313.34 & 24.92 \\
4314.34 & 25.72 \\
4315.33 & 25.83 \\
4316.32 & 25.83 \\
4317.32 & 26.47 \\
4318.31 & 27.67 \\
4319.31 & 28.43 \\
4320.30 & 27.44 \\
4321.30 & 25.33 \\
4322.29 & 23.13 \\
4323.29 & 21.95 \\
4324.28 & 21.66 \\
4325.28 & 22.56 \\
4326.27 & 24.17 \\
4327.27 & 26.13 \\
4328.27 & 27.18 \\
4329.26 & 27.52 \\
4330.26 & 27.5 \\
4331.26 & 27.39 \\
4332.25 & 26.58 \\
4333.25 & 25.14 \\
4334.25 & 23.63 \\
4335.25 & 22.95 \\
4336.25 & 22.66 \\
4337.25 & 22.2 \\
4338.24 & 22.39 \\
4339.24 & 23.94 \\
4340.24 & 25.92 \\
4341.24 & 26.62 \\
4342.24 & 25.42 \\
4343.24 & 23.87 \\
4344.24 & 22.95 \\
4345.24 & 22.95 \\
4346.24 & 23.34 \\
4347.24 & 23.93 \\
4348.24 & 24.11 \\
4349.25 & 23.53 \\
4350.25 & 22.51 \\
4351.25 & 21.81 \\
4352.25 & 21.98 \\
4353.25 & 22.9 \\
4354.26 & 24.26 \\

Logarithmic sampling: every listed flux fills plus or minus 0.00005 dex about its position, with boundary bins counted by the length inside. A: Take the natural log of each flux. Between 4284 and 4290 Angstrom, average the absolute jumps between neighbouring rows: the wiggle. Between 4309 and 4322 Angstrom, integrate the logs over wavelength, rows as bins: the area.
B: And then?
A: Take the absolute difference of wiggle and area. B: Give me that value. 42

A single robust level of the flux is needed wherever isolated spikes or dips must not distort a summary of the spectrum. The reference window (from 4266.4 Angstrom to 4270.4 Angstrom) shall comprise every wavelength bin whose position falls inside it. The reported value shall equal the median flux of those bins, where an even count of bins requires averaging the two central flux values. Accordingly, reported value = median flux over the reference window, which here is 26.7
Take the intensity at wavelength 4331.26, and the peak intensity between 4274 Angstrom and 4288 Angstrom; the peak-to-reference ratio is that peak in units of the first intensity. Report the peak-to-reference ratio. 1.04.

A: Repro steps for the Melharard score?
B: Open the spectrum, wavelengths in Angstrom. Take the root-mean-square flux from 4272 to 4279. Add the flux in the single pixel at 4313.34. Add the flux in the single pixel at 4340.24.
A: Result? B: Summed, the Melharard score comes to 75.7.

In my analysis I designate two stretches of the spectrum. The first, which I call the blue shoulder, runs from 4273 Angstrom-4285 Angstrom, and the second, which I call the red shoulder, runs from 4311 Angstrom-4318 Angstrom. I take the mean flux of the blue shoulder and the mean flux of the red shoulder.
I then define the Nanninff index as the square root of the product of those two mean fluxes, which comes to 25.5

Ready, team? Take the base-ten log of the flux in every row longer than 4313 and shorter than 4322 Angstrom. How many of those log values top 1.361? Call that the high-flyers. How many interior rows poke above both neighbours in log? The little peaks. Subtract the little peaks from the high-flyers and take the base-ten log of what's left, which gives 0.90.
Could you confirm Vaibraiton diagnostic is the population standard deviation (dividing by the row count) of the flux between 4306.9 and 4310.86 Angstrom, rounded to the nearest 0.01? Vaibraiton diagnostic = 0.64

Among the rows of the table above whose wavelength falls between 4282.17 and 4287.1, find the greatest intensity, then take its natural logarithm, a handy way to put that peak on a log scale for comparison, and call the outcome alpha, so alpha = 3.28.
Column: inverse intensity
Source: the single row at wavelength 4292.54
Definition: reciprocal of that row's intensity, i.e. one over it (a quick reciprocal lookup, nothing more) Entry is 0.0390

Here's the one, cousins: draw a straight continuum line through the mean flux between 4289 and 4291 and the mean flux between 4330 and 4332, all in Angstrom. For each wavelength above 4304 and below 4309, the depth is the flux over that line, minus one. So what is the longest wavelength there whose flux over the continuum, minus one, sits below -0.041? 4308.38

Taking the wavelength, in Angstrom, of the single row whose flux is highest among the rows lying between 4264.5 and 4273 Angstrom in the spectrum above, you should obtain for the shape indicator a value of 4266.92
